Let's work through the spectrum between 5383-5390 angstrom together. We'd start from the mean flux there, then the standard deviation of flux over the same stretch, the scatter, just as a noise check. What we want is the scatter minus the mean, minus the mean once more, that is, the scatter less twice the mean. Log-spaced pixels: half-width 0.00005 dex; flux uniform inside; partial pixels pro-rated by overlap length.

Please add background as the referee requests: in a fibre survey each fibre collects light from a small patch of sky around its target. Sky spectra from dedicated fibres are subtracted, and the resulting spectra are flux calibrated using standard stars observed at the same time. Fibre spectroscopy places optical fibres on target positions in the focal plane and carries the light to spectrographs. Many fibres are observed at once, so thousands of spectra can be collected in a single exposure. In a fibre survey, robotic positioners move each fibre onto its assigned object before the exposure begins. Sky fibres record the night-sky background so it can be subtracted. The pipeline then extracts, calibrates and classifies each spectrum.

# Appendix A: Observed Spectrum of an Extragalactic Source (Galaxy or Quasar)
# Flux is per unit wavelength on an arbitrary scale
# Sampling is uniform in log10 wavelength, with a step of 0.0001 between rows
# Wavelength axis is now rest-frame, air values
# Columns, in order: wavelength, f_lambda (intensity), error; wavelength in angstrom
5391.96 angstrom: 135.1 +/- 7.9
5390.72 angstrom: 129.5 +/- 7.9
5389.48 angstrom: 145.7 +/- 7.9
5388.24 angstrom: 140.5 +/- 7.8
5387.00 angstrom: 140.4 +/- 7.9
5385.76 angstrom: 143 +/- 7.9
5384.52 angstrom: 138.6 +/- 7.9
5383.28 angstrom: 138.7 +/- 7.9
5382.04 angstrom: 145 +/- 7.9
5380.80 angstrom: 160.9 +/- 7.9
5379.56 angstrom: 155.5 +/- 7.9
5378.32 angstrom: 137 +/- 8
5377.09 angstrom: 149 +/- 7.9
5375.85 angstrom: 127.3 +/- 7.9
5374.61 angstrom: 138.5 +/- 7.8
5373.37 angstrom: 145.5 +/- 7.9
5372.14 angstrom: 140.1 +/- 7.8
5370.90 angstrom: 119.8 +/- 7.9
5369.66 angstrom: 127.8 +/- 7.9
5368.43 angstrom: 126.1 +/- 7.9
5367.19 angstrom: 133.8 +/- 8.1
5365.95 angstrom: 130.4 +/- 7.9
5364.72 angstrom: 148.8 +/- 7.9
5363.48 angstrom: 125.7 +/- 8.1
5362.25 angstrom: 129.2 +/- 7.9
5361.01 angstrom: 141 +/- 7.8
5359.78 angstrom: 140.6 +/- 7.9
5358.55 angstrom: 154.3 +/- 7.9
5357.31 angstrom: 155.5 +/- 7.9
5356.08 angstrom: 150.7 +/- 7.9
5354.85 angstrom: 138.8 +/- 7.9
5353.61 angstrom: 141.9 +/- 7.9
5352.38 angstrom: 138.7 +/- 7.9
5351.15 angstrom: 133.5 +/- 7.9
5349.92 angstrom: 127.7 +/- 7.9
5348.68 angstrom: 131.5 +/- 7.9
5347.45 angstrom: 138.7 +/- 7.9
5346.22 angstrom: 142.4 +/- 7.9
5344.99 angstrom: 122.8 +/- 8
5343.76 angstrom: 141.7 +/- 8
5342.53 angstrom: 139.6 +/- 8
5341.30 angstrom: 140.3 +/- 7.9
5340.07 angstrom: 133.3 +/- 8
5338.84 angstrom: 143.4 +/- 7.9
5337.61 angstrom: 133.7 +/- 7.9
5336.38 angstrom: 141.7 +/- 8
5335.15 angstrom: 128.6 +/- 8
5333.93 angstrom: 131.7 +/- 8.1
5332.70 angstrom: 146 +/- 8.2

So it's -280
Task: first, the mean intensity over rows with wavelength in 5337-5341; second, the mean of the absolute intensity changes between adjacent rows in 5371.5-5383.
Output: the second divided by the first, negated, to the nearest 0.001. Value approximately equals -0.089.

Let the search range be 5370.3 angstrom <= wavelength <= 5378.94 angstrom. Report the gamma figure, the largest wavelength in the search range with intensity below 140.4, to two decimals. 5378.32 angstrom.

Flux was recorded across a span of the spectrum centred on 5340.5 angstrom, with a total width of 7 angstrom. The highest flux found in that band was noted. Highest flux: 143.4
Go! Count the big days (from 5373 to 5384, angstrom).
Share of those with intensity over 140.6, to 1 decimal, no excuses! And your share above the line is 0.6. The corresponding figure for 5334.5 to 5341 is 0.4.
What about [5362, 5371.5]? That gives 0.1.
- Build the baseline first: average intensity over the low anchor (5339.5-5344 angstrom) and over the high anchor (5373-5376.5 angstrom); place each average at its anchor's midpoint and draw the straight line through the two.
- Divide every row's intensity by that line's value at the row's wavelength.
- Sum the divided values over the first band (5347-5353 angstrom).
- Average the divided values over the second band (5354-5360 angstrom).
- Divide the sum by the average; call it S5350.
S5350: 4.5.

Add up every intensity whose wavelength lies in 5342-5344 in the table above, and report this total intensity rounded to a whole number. 281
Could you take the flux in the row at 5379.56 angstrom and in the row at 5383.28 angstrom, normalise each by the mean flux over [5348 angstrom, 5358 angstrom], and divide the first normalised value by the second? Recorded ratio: 1.12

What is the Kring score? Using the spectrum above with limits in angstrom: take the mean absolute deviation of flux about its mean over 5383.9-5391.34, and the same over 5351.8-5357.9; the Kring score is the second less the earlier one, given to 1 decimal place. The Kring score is 2.7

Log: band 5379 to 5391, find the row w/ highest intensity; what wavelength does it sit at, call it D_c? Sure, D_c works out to 5380.80 angstrom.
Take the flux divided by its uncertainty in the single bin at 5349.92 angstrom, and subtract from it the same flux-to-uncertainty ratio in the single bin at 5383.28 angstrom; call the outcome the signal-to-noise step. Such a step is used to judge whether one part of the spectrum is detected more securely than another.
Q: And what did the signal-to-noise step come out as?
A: -1.4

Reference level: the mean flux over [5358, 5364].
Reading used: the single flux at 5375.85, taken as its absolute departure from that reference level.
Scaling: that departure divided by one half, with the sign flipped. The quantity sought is -22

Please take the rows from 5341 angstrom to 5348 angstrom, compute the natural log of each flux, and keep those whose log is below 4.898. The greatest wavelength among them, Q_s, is 5344.99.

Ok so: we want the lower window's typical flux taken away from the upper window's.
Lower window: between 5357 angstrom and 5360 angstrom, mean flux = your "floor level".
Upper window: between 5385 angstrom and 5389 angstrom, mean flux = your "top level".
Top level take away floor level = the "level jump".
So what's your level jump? -9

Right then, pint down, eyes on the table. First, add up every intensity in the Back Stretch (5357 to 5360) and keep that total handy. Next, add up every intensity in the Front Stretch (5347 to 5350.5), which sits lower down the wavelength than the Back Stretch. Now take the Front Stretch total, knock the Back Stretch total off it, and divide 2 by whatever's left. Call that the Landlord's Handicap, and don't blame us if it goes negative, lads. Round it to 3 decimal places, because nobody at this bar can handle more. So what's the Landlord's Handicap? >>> -0.038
